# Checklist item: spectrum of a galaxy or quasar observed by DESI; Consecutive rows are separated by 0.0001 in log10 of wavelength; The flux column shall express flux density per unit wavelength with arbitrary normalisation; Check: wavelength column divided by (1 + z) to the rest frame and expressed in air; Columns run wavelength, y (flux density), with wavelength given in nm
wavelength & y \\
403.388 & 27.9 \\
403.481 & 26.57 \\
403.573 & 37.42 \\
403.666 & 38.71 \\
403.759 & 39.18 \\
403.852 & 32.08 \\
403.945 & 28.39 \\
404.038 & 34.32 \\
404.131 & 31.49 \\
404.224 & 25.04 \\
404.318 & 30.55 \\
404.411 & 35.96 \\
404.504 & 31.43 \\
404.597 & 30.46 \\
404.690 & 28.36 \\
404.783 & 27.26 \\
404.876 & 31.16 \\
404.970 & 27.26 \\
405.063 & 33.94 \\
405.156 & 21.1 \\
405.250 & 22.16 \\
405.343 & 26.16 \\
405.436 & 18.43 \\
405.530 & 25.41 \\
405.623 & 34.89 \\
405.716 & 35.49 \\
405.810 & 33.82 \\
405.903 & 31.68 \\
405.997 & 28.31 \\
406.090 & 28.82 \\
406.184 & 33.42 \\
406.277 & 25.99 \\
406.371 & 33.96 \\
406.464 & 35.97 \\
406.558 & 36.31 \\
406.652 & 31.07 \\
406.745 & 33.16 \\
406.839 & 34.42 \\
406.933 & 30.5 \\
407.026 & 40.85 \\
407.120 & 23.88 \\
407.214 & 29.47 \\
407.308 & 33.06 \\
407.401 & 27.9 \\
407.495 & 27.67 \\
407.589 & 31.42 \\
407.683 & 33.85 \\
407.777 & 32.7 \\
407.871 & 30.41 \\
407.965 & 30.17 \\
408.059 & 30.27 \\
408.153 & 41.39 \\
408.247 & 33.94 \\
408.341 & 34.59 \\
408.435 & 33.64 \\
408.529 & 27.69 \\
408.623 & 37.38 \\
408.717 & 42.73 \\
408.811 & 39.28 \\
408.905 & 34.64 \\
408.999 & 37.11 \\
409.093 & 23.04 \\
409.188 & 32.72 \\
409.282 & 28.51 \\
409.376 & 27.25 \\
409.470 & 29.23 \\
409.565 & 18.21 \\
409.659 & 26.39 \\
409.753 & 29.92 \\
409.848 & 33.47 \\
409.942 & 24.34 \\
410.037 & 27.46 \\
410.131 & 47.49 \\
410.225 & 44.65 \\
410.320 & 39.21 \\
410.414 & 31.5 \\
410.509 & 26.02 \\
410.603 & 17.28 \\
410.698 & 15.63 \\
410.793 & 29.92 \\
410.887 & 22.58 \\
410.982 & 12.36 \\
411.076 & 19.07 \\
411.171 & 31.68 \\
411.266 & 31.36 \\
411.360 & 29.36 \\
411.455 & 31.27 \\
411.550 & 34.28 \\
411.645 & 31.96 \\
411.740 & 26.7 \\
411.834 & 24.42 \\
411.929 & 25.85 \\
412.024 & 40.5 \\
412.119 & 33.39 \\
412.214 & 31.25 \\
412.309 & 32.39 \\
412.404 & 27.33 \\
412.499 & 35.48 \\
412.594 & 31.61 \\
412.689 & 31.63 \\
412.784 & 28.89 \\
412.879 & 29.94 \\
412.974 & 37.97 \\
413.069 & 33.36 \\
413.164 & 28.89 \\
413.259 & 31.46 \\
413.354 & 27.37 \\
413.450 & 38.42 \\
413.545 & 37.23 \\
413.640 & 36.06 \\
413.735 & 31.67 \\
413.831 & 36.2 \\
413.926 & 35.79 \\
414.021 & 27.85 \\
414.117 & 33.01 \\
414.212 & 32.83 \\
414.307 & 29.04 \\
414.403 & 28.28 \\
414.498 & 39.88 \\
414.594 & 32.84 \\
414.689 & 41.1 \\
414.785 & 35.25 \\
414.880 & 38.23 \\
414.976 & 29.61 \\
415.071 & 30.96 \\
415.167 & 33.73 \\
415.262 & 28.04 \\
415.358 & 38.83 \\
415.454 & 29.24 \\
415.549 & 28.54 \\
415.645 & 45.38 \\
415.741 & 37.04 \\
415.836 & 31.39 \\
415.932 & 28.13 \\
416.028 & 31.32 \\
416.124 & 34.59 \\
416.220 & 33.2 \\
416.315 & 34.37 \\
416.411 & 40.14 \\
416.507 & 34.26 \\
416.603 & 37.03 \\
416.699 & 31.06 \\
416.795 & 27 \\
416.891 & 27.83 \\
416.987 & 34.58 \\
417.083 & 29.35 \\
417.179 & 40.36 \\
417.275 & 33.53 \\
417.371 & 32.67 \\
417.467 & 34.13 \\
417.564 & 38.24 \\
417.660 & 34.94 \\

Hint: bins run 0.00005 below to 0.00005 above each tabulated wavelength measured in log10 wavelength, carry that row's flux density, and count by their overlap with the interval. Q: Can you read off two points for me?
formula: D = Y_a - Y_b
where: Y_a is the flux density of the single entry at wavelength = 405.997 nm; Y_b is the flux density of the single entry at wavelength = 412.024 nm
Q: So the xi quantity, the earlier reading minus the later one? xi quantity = -12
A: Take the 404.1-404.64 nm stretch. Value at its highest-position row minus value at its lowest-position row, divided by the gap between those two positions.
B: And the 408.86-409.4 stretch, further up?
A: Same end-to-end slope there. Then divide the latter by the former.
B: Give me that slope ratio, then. 7.1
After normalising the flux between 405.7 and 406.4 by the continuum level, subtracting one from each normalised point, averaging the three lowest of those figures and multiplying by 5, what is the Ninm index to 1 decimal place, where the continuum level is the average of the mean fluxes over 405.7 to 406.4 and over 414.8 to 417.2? -0.7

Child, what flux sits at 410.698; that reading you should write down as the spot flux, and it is 15.63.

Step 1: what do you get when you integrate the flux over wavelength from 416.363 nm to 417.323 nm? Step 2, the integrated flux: 32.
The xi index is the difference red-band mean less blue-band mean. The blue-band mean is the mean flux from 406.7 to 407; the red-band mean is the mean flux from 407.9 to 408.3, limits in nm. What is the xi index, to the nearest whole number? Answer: 1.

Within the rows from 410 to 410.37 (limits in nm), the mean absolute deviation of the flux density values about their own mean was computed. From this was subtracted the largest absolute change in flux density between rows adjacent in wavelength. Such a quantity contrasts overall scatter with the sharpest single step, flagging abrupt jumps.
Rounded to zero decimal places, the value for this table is -14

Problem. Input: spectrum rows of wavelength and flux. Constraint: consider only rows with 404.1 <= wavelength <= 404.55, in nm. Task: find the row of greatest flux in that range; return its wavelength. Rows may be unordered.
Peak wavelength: 404.411 nm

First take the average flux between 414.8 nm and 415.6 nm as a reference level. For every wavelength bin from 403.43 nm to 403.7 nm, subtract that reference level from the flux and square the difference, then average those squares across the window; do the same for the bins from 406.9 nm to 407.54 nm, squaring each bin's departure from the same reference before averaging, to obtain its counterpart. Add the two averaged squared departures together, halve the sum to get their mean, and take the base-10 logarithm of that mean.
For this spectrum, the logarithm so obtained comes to 1.49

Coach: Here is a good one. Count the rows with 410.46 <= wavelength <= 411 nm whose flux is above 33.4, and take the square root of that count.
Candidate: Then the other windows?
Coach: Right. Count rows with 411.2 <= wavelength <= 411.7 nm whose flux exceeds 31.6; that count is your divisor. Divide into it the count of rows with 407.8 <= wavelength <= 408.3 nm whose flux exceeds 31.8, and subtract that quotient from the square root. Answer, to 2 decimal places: -1.00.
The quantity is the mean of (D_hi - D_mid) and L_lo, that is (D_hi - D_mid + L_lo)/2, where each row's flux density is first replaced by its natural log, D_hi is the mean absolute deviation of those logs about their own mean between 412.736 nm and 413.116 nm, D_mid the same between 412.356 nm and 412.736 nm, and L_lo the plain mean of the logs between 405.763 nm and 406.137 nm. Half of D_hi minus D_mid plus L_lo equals 1.72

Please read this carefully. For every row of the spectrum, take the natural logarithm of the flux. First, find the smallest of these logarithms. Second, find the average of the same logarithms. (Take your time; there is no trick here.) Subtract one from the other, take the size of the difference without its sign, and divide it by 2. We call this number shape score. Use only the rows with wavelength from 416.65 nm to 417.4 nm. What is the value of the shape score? 0.082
